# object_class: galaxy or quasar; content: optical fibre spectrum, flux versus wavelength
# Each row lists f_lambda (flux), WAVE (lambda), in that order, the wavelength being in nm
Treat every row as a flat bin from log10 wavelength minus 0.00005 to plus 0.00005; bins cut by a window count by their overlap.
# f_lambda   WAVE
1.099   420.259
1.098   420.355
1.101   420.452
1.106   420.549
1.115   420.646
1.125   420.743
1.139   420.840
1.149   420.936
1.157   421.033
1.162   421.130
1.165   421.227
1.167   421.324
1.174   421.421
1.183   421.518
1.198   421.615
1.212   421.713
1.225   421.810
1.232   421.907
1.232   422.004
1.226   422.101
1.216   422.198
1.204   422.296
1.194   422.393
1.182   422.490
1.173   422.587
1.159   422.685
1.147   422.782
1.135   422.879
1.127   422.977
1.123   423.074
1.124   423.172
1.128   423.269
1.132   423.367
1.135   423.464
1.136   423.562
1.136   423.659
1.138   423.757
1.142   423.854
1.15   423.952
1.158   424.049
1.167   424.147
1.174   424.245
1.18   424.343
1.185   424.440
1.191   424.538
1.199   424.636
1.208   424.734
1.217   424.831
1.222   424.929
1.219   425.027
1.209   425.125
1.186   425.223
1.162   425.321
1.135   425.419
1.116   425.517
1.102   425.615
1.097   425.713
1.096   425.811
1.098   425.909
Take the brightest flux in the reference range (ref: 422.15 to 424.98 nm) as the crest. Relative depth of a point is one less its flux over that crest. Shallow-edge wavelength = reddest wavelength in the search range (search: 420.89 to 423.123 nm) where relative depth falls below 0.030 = 422.393 nm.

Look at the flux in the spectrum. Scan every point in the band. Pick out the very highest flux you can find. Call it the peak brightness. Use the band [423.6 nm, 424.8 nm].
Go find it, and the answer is 1.208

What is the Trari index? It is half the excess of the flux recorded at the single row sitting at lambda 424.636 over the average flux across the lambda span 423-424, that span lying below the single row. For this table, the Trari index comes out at 0.03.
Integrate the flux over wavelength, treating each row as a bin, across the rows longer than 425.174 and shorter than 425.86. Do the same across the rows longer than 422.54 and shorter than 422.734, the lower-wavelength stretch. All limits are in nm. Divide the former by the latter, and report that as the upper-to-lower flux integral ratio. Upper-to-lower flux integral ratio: 3.4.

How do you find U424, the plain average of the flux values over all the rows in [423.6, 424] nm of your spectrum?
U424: 1.14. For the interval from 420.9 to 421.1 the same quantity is 1.15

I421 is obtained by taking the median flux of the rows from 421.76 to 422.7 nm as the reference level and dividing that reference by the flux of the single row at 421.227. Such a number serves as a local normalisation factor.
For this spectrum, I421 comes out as 1.04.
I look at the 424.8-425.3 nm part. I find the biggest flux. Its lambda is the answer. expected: 424.929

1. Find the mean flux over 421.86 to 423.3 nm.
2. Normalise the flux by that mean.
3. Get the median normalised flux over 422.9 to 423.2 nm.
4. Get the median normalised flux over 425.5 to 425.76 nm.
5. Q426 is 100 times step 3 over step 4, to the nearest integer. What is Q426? 102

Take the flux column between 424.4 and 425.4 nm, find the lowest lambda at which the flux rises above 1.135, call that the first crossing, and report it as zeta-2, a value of 424.440 nm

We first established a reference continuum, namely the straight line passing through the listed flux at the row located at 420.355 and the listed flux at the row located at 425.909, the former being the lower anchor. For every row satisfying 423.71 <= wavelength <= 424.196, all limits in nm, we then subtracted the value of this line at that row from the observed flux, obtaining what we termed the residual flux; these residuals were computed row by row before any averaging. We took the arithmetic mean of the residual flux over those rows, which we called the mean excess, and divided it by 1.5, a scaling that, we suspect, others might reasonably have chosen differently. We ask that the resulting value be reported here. 0.04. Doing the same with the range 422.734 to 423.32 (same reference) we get 0.02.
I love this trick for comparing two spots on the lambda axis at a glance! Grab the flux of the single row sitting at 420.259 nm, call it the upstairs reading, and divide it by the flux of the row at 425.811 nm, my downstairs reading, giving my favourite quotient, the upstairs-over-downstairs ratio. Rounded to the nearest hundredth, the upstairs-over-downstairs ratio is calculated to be 1.00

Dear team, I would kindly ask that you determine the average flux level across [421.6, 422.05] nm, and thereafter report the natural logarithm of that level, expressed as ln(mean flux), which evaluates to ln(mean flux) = 0.199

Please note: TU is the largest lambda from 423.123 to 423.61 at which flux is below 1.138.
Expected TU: 423.562 nm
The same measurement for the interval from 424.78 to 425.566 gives 425.517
